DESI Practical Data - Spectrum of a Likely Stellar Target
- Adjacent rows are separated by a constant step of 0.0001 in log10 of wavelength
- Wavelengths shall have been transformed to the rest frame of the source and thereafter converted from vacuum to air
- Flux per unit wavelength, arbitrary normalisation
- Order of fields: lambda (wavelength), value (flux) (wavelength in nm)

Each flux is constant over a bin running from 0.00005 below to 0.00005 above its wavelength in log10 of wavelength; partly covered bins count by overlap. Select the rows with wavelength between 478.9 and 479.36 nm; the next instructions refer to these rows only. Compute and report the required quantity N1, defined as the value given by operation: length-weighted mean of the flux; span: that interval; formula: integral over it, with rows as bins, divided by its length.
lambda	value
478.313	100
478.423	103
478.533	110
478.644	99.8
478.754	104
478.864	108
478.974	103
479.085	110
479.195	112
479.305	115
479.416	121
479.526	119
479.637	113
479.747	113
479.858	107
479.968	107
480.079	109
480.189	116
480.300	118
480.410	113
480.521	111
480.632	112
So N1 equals 110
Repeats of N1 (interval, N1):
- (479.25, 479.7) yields 117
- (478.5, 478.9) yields 105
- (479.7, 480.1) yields 109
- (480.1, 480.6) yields 114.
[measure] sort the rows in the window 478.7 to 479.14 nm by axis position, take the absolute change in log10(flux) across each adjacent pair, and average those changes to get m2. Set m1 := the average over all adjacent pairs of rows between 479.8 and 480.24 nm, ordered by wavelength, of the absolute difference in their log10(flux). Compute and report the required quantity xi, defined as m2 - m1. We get 0.010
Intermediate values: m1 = 0.0117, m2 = 0.022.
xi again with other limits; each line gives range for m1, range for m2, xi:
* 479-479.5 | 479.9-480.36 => 0.000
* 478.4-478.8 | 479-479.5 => -0.016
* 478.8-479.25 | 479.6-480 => -0.011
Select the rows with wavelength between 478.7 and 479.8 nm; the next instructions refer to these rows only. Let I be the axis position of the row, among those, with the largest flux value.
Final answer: 479.416 nm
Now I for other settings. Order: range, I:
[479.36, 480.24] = 479.416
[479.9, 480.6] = 480.300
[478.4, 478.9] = 478.533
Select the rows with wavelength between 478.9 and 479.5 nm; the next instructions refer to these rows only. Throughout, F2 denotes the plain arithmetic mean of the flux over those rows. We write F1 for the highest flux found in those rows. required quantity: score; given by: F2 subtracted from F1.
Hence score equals 8.8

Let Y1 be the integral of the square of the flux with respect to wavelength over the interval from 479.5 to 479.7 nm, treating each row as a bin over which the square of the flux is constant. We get 2665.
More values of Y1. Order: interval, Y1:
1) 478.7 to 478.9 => 2243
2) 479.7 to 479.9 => 2419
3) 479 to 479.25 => 3028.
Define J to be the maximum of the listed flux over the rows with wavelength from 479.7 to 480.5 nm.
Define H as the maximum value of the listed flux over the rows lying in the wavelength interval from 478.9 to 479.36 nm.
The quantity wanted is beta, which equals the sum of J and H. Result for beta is 233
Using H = 115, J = 118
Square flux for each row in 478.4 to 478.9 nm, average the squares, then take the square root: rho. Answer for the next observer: 105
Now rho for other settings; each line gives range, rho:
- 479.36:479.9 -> 115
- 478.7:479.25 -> 107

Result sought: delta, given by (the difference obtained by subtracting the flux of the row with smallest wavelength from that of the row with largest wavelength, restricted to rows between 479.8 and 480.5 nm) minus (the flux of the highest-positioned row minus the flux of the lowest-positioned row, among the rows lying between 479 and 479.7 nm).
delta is 3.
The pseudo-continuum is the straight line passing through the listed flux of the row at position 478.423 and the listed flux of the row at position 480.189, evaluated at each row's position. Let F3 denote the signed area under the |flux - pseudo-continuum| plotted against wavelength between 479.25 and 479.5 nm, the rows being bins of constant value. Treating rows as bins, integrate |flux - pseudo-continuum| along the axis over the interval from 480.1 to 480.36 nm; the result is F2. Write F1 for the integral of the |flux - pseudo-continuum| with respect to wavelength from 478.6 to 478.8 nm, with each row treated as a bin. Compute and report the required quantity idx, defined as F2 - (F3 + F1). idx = -2.3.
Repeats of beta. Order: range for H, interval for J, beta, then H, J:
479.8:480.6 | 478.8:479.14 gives 228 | 118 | 110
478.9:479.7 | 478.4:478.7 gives 231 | 121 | 110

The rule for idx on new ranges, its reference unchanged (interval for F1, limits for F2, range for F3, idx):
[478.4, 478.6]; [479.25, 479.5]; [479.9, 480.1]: -0.1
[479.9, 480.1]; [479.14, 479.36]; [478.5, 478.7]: -1.5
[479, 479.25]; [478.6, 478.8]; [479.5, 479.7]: -0.9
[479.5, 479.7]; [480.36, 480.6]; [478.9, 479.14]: 0.0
